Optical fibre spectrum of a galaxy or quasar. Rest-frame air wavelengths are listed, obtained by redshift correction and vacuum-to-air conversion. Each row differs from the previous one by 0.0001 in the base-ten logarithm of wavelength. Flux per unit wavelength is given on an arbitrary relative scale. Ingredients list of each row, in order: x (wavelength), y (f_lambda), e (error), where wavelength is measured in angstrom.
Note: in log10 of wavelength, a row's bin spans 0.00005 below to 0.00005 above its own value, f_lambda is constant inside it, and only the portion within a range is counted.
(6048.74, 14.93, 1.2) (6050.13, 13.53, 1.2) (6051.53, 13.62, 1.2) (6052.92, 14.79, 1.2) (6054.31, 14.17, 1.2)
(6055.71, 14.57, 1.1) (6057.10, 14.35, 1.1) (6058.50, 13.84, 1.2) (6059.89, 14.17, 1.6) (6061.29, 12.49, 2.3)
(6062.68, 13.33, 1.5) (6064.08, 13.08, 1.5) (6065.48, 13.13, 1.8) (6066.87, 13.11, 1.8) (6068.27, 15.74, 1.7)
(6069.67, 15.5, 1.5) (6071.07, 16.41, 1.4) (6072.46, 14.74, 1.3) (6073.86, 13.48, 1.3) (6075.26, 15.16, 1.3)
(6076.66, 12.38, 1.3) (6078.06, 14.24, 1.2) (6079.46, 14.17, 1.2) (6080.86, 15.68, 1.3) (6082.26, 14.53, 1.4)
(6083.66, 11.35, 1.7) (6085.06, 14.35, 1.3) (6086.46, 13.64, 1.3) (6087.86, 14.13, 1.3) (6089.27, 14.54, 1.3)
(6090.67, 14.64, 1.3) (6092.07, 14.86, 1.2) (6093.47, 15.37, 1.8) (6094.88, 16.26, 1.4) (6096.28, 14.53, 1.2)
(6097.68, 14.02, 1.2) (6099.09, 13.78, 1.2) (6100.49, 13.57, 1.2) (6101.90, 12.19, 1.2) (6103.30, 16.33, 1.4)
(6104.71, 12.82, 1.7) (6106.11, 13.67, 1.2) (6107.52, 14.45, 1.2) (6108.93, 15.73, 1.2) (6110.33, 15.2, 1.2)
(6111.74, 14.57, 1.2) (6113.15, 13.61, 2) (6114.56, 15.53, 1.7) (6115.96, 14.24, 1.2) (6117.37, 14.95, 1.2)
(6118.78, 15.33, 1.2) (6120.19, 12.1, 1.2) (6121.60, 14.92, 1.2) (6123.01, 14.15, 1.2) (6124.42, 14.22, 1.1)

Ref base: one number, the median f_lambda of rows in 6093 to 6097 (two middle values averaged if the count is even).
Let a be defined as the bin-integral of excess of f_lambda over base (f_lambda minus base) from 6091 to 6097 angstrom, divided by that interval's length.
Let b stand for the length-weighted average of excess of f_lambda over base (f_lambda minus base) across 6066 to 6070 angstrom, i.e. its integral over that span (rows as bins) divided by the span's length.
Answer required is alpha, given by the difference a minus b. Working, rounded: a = -0.16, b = -0.7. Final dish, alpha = 0.57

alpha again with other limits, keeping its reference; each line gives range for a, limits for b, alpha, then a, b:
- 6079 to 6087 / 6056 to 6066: 0.42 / -1.42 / -1.8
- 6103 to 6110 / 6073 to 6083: 0.30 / -0.84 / -1.1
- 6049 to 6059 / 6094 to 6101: -0.31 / -1.20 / -0.9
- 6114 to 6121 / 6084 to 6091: 0.32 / -0.96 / -1.3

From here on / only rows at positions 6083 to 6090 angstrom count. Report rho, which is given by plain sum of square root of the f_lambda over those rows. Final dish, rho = 18.4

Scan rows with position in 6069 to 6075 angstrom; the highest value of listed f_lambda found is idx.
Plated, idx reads 16.41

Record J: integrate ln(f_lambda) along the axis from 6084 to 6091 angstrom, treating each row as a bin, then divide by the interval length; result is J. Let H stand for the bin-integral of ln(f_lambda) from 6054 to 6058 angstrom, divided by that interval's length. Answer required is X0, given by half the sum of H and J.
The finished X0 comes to 2.65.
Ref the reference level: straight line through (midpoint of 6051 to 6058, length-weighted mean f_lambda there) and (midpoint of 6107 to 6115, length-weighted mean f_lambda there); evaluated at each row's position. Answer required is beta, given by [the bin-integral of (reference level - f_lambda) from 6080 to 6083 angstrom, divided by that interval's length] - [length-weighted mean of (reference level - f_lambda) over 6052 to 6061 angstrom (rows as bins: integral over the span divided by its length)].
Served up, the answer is -0.6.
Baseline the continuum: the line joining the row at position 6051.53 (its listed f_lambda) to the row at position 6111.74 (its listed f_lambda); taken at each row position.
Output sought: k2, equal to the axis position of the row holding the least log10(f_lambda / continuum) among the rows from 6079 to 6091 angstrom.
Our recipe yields 6083.66 angstrom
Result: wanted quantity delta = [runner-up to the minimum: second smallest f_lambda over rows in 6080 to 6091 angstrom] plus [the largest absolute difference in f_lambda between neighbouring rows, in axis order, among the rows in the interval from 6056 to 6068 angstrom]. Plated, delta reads 15.3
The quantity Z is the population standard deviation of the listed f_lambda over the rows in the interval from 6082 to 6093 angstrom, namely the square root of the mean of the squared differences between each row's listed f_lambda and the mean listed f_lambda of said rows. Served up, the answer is 1.06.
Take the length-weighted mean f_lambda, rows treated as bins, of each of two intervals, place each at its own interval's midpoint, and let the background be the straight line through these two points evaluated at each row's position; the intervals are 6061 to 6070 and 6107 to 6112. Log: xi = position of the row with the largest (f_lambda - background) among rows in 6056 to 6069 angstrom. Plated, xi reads 6068.27 angstrom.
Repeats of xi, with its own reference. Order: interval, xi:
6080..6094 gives 6080.86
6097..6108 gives 6103.30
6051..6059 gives 6052.92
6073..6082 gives 6080.86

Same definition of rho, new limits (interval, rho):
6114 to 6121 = 19.0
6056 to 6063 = 18.5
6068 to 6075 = 19.5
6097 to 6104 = 18.7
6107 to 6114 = 19.2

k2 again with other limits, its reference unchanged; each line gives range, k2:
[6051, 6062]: 6061.29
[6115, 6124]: 6120.19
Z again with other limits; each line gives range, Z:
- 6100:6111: 1.35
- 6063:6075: 1.28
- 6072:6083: 0.95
